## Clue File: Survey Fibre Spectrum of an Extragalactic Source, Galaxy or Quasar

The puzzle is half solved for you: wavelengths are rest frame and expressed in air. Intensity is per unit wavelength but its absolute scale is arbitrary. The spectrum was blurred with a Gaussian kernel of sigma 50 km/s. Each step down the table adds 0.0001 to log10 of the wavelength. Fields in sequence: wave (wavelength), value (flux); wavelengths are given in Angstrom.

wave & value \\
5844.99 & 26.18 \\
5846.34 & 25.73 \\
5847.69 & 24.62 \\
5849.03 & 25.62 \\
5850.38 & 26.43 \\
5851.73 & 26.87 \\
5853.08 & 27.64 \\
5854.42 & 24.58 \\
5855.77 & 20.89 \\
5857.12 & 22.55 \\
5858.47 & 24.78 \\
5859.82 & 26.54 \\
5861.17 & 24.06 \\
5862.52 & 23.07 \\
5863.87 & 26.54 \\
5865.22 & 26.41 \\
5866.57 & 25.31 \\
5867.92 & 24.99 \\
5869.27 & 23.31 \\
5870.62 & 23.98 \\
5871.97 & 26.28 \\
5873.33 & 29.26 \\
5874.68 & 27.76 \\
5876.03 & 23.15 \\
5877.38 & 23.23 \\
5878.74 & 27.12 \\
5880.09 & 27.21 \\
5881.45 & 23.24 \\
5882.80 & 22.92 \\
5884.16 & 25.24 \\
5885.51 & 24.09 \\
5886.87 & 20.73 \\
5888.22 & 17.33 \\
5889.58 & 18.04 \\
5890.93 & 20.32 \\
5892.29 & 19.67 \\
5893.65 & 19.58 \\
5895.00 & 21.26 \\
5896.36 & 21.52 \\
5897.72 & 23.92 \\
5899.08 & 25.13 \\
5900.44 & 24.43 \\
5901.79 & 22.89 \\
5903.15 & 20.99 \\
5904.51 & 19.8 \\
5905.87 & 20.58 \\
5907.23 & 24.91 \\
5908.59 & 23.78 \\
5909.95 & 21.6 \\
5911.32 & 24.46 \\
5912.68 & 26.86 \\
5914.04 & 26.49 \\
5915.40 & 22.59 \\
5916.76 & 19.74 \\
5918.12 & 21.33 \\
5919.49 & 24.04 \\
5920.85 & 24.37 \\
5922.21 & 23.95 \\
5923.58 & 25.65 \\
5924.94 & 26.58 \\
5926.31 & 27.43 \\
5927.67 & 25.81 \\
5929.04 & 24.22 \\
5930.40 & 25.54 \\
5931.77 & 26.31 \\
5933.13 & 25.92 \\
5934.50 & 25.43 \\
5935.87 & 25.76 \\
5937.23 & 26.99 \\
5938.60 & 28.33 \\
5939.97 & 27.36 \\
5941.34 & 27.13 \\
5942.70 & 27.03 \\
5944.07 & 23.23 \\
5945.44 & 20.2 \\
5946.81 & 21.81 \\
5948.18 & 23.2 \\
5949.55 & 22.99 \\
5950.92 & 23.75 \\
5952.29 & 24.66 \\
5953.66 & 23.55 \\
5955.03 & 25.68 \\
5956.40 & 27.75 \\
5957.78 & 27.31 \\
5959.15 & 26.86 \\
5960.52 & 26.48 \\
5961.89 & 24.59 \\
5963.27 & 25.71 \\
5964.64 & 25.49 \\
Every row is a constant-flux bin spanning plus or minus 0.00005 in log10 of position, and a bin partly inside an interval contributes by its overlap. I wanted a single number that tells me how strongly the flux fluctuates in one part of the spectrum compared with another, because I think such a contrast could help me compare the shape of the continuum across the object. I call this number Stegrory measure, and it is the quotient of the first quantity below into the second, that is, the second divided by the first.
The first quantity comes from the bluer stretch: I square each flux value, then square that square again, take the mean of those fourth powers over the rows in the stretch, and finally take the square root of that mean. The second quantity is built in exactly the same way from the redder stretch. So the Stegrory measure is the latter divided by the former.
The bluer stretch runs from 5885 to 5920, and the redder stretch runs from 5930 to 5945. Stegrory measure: 1.37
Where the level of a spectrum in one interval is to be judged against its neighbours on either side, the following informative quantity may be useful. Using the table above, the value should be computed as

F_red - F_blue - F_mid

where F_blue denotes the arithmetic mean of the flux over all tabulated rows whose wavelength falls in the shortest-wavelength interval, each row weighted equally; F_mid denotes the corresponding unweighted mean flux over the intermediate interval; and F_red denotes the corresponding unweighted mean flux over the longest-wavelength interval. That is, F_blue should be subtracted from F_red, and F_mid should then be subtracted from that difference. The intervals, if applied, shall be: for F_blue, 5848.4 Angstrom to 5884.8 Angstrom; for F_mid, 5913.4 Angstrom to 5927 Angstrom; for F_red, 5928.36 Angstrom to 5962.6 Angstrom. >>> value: -24.1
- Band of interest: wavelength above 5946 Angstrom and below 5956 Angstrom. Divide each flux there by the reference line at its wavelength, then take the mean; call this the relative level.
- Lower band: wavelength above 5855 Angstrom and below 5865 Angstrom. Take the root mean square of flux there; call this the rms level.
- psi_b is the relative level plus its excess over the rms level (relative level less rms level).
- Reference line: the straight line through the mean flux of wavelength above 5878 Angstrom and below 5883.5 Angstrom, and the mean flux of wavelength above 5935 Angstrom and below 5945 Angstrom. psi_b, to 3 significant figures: -22.4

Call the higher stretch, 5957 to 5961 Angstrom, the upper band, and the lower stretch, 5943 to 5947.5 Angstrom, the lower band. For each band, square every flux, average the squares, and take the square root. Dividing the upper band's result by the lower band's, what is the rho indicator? 1.2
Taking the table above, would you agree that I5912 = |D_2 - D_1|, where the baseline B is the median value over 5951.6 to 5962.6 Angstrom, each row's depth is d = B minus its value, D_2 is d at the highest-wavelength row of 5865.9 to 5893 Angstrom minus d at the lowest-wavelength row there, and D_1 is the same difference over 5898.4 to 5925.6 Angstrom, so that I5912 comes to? 7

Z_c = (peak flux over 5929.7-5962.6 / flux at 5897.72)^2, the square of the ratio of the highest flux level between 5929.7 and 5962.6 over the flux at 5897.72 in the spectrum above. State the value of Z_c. 1.40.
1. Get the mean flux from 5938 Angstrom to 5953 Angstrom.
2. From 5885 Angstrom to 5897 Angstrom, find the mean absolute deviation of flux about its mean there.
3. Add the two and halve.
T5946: 13.0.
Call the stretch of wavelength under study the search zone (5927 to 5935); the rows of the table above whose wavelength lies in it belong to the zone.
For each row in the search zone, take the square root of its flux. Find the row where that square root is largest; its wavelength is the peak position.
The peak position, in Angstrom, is 5931.77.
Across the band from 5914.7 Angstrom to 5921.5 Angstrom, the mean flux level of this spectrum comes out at 22.4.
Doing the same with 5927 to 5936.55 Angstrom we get 25.6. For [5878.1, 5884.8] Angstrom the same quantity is 25.1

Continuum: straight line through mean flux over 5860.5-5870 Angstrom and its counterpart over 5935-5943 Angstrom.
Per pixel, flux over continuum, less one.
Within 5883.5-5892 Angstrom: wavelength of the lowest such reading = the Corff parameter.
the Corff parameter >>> 5888.22 Angstrom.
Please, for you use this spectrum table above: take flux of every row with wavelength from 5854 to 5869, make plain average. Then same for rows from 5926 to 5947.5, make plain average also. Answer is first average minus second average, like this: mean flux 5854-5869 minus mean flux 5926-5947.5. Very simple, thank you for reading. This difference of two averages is -1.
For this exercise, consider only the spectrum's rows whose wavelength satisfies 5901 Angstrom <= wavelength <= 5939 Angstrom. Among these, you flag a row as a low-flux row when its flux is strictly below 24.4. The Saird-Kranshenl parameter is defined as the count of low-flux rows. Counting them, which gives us 13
